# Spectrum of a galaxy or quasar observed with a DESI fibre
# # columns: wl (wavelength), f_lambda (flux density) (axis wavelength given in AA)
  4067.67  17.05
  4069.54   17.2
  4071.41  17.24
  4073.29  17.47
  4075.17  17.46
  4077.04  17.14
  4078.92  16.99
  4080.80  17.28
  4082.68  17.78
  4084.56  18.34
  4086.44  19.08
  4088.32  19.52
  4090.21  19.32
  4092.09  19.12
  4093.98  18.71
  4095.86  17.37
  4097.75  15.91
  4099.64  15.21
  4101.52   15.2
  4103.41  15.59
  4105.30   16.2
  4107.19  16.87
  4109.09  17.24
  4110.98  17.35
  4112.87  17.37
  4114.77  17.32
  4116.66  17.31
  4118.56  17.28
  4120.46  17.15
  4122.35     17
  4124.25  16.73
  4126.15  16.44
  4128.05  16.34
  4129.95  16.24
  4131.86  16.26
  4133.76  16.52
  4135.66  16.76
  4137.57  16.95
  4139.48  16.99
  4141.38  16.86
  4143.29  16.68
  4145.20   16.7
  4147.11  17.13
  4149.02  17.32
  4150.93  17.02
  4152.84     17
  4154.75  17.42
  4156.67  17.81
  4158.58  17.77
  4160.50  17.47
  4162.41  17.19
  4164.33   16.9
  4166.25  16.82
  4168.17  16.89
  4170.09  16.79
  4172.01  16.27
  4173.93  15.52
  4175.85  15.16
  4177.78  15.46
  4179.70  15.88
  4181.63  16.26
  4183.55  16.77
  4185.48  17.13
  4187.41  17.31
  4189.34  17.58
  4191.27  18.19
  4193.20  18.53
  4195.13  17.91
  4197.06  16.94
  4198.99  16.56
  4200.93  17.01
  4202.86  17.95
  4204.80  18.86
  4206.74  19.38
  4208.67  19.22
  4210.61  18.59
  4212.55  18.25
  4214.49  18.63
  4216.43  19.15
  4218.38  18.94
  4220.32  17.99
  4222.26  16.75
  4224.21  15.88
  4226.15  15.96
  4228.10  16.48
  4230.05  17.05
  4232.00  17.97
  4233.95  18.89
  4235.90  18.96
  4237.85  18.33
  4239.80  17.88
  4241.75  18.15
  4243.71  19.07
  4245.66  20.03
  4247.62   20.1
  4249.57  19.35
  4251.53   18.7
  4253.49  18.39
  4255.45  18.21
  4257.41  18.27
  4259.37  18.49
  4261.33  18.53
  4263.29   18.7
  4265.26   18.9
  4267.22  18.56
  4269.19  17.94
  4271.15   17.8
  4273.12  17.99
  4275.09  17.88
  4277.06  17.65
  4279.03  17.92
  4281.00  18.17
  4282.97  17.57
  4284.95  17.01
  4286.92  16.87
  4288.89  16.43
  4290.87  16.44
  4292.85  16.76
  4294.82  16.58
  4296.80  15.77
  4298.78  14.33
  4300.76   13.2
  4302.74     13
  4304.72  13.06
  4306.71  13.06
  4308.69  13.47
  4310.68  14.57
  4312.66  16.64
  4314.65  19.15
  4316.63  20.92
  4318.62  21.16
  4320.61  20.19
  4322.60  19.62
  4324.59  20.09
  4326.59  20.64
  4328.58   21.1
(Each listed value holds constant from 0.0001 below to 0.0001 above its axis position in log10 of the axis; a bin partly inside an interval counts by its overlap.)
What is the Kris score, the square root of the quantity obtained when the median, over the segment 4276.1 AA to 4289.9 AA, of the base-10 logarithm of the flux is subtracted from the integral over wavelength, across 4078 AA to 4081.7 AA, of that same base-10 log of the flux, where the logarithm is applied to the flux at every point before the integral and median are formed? 1.8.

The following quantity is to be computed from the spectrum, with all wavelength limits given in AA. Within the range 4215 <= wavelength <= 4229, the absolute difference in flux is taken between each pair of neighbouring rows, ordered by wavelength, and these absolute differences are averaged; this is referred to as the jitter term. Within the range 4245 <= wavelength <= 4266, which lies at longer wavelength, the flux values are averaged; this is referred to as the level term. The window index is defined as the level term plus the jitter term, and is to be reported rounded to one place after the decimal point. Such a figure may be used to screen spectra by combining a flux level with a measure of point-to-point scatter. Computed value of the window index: 19.5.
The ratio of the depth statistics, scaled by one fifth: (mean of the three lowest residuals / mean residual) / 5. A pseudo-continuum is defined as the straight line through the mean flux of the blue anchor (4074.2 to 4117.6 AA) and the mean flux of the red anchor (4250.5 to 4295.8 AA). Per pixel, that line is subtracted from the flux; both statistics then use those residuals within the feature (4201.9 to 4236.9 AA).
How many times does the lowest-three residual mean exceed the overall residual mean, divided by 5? -0.9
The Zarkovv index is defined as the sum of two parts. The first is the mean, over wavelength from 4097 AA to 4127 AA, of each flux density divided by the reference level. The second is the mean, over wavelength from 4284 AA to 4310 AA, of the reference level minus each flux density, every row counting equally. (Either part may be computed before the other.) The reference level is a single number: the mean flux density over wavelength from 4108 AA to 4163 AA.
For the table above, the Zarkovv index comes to 2.9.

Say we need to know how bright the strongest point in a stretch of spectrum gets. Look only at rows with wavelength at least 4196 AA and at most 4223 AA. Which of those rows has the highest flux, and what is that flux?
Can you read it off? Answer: 19.38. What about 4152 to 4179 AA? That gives 17.81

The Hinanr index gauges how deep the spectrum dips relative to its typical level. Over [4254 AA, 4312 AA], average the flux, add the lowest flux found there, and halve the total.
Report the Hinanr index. 14.8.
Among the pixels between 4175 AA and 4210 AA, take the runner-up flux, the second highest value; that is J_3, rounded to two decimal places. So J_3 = 19.22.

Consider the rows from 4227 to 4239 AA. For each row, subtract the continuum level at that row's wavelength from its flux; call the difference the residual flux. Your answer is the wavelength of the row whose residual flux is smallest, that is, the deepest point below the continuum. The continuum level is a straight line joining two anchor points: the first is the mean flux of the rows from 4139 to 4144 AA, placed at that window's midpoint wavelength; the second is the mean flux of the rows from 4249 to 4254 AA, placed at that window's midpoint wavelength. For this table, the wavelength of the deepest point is 4228.10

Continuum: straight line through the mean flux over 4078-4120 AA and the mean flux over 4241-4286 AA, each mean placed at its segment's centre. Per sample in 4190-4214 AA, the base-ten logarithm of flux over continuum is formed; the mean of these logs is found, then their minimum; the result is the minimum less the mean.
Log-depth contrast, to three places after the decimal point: -0.038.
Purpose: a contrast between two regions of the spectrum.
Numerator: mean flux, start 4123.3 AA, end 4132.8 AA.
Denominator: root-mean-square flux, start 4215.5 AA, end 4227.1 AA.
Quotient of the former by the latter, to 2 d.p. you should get 0.94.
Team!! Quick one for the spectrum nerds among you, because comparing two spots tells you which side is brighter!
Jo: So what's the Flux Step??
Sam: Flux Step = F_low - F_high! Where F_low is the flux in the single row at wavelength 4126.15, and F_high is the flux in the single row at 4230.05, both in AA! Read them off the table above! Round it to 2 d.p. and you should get -0.61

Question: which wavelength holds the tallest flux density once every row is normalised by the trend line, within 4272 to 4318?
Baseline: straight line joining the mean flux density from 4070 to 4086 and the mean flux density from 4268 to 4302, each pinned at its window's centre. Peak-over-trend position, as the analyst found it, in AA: 4316.63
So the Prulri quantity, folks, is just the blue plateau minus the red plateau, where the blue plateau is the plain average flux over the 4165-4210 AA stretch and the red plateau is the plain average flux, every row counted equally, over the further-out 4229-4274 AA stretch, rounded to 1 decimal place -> -1.4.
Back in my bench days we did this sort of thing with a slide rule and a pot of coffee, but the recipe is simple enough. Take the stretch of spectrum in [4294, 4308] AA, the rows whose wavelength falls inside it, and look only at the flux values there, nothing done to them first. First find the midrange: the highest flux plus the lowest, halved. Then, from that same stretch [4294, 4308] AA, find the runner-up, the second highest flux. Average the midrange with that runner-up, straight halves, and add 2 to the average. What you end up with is 17.3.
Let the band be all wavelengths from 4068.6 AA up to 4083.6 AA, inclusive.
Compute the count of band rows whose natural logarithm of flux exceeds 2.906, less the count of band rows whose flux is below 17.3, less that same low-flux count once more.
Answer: -10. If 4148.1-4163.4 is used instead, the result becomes -6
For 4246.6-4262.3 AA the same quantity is 6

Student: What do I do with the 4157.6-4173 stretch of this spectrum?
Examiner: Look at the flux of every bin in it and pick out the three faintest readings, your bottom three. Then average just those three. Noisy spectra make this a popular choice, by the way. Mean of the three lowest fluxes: 16.6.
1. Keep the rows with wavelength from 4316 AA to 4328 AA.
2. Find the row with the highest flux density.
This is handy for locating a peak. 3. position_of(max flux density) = 4318.62 AA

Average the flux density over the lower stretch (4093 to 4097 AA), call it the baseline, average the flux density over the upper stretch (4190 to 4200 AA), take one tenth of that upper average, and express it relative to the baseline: 0.098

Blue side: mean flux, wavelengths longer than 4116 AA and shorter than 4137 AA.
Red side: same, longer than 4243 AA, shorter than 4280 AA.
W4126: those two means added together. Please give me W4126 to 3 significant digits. 35.3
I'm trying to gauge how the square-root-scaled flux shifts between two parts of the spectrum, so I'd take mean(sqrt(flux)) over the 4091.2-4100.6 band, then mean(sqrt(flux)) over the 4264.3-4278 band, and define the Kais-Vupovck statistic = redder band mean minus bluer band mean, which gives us 0.10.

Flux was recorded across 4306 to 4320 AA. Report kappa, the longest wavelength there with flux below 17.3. 4312.66 AA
